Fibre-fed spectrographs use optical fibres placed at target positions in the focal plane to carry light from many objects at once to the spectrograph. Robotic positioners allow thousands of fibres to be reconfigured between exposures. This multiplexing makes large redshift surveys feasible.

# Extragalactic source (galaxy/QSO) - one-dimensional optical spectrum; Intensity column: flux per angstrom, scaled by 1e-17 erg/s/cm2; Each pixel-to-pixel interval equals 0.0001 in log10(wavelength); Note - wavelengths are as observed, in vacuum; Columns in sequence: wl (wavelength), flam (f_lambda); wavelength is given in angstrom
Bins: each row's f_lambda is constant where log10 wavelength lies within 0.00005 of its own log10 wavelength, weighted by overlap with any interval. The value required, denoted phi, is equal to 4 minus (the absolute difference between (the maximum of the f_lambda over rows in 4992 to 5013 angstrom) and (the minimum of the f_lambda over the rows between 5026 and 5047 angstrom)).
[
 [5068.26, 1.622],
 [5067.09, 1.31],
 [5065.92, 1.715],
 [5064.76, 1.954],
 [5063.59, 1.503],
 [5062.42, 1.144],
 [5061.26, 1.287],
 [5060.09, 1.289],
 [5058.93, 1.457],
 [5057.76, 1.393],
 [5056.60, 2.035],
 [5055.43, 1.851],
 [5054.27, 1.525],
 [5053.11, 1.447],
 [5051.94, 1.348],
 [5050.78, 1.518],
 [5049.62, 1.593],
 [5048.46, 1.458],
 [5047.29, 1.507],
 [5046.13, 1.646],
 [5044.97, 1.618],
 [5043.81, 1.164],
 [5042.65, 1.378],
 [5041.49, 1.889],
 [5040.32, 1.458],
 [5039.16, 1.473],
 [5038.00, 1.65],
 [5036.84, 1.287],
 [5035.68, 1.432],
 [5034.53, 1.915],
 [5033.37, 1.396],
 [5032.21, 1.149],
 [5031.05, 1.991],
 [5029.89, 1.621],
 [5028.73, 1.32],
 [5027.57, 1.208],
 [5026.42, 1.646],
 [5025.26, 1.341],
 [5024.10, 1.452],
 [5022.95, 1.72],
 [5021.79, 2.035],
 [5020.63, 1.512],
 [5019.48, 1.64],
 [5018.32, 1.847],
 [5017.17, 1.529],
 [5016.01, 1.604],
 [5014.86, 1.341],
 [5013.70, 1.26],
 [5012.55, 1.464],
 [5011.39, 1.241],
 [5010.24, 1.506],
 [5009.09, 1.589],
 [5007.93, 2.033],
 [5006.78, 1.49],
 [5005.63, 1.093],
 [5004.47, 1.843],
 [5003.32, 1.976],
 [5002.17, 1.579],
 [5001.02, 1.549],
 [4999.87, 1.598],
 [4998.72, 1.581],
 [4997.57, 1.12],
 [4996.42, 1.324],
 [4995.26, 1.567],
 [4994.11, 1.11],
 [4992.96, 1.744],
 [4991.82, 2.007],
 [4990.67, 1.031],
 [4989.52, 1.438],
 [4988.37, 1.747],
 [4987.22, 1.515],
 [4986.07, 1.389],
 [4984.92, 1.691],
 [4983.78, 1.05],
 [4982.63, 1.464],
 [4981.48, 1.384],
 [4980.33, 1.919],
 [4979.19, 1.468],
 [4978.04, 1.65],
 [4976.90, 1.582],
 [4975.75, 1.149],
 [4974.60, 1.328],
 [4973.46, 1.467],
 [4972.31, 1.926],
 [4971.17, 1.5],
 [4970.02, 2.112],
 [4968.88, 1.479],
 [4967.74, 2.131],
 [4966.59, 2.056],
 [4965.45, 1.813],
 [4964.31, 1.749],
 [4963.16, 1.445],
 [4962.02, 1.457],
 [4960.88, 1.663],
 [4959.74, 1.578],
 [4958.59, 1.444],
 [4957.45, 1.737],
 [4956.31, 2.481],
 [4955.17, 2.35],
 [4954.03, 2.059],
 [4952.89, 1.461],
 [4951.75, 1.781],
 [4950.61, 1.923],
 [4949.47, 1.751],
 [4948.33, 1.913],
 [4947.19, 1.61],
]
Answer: 3.12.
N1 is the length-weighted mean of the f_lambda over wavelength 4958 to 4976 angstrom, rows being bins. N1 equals 1.65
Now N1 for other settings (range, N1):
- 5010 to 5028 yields 1.52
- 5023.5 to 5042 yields 1.51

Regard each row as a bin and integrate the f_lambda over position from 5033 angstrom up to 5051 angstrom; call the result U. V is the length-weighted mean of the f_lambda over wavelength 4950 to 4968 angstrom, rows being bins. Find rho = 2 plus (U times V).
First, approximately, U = 27.5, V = 1.81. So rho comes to 52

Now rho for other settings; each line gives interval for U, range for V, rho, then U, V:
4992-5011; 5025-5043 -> 47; 29.5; 1.51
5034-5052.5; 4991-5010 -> 46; 28.1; 1.57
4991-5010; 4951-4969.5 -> 55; 29.8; 1.80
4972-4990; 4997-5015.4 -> 43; 27.1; 1.52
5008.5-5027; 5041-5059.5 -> 46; 28.6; 1.55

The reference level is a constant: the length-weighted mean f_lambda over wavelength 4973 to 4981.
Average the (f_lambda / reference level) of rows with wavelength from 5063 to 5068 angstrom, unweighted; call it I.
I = 1.07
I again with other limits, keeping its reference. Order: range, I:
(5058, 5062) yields 0.89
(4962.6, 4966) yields 1.11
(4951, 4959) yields 1.26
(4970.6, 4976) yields 0.98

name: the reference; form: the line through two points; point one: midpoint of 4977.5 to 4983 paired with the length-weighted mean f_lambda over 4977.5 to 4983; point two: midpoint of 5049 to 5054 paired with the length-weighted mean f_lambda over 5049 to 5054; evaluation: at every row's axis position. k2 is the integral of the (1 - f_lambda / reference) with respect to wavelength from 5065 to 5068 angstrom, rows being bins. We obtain -0.2 angstrom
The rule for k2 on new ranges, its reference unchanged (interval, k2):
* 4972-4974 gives -0.1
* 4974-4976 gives 0.4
